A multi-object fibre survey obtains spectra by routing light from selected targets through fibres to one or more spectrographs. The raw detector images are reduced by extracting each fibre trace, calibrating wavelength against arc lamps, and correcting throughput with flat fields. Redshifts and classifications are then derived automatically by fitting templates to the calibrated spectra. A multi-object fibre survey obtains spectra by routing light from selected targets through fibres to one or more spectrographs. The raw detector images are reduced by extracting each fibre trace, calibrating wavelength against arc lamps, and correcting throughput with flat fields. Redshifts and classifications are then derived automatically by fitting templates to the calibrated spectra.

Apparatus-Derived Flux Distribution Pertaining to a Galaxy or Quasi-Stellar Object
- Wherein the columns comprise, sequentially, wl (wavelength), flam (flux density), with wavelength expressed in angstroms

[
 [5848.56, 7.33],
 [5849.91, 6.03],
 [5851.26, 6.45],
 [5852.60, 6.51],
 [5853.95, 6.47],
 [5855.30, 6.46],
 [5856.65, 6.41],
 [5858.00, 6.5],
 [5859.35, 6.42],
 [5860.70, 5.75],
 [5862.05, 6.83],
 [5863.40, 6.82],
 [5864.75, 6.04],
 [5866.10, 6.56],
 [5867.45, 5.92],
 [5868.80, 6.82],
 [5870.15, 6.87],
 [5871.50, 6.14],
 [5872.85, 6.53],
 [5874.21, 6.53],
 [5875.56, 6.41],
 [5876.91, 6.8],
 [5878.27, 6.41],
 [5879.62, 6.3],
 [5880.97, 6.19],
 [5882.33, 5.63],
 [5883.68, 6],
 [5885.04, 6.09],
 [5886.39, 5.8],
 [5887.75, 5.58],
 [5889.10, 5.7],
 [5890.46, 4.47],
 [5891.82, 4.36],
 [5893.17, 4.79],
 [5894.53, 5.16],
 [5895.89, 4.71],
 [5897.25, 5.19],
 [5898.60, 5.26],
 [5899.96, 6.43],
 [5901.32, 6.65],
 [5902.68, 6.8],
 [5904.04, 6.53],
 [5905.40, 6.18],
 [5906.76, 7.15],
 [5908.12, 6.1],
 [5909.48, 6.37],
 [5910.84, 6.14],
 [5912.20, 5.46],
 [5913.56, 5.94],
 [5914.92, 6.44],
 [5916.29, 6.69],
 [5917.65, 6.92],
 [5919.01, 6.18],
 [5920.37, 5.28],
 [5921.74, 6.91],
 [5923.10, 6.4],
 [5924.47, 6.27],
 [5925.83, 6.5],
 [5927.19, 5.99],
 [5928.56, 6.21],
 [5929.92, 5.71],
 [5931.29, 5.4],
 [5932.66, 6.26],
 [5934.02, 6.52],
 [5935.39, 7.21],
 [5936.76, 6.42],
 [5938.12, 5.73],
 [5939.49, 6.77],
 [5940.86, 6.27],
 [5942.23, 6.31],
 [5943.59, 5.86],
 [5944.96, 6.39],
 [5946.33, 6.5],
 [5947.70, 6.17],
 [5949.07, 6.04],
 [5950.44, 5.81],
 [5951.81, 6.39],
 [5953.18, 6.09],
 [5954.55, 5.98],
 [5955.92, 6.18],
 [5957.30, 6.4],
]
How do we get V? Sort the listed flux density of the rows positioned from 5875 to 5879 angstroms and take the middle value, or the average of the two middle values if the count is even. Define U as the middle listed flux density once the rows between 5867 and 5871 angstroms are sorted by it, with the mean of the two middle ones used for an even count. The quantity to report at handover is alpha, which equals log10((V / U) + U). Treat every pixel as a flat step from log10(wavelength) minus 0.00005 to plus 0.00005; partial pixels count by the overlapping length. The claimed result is 0.89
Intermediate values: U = 6.82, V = 6.4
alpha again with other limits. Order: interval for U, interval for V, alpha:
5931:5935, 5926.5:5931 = 0.86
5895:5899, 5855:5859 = 0.81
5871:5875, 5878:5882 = 0.87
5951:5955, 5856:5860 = 0.85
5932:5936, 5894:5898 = 0.86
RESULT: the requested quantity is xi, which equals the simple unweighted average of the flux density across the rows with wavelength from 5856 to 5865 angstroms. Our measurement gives 6.40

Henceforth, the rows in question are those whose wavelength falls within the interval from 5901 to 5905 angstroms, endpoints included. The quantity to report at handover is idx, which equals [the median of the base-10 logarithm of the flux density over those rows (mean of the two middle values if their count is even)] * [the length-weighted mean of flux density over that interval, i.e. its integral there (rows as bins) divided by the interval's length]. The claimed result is 5.45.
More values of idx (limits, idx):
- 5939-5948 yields 5.06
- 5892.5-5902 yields 3.90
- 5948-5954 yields 4.77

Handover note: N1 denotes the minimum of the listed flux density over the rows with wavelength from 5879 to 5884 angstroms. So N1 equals 5.63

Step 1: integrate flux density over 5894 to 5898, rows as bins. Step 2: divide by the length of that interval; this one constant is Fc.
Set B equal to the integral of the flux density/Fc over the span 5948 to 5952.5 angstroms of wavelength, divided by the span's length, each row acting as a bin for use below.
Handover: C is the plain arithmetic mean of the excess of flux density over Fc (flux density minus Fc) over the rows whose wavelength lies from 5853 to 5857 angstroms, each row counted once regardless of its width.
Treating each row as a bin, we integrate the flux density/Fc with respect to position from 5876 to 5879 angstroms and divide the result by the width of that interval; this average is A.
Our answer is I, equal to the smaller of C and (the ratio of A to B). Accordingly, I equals 1.08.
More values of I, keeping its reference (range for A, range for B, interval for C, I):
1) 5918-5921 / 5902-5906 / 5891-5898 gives -0.18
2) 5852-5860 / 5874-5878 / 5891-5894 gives -0.45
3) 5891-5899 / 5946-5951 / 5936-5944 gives 0.80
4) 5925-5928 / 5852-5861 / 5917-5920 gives 0.98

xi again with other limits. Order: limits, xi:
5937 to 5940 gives 6.25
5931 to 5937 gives 6.36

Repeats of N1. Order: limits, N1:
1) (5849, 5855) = 6.03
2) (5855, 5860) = 6.41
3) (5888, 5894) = 4.36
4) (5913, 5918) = 5.94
